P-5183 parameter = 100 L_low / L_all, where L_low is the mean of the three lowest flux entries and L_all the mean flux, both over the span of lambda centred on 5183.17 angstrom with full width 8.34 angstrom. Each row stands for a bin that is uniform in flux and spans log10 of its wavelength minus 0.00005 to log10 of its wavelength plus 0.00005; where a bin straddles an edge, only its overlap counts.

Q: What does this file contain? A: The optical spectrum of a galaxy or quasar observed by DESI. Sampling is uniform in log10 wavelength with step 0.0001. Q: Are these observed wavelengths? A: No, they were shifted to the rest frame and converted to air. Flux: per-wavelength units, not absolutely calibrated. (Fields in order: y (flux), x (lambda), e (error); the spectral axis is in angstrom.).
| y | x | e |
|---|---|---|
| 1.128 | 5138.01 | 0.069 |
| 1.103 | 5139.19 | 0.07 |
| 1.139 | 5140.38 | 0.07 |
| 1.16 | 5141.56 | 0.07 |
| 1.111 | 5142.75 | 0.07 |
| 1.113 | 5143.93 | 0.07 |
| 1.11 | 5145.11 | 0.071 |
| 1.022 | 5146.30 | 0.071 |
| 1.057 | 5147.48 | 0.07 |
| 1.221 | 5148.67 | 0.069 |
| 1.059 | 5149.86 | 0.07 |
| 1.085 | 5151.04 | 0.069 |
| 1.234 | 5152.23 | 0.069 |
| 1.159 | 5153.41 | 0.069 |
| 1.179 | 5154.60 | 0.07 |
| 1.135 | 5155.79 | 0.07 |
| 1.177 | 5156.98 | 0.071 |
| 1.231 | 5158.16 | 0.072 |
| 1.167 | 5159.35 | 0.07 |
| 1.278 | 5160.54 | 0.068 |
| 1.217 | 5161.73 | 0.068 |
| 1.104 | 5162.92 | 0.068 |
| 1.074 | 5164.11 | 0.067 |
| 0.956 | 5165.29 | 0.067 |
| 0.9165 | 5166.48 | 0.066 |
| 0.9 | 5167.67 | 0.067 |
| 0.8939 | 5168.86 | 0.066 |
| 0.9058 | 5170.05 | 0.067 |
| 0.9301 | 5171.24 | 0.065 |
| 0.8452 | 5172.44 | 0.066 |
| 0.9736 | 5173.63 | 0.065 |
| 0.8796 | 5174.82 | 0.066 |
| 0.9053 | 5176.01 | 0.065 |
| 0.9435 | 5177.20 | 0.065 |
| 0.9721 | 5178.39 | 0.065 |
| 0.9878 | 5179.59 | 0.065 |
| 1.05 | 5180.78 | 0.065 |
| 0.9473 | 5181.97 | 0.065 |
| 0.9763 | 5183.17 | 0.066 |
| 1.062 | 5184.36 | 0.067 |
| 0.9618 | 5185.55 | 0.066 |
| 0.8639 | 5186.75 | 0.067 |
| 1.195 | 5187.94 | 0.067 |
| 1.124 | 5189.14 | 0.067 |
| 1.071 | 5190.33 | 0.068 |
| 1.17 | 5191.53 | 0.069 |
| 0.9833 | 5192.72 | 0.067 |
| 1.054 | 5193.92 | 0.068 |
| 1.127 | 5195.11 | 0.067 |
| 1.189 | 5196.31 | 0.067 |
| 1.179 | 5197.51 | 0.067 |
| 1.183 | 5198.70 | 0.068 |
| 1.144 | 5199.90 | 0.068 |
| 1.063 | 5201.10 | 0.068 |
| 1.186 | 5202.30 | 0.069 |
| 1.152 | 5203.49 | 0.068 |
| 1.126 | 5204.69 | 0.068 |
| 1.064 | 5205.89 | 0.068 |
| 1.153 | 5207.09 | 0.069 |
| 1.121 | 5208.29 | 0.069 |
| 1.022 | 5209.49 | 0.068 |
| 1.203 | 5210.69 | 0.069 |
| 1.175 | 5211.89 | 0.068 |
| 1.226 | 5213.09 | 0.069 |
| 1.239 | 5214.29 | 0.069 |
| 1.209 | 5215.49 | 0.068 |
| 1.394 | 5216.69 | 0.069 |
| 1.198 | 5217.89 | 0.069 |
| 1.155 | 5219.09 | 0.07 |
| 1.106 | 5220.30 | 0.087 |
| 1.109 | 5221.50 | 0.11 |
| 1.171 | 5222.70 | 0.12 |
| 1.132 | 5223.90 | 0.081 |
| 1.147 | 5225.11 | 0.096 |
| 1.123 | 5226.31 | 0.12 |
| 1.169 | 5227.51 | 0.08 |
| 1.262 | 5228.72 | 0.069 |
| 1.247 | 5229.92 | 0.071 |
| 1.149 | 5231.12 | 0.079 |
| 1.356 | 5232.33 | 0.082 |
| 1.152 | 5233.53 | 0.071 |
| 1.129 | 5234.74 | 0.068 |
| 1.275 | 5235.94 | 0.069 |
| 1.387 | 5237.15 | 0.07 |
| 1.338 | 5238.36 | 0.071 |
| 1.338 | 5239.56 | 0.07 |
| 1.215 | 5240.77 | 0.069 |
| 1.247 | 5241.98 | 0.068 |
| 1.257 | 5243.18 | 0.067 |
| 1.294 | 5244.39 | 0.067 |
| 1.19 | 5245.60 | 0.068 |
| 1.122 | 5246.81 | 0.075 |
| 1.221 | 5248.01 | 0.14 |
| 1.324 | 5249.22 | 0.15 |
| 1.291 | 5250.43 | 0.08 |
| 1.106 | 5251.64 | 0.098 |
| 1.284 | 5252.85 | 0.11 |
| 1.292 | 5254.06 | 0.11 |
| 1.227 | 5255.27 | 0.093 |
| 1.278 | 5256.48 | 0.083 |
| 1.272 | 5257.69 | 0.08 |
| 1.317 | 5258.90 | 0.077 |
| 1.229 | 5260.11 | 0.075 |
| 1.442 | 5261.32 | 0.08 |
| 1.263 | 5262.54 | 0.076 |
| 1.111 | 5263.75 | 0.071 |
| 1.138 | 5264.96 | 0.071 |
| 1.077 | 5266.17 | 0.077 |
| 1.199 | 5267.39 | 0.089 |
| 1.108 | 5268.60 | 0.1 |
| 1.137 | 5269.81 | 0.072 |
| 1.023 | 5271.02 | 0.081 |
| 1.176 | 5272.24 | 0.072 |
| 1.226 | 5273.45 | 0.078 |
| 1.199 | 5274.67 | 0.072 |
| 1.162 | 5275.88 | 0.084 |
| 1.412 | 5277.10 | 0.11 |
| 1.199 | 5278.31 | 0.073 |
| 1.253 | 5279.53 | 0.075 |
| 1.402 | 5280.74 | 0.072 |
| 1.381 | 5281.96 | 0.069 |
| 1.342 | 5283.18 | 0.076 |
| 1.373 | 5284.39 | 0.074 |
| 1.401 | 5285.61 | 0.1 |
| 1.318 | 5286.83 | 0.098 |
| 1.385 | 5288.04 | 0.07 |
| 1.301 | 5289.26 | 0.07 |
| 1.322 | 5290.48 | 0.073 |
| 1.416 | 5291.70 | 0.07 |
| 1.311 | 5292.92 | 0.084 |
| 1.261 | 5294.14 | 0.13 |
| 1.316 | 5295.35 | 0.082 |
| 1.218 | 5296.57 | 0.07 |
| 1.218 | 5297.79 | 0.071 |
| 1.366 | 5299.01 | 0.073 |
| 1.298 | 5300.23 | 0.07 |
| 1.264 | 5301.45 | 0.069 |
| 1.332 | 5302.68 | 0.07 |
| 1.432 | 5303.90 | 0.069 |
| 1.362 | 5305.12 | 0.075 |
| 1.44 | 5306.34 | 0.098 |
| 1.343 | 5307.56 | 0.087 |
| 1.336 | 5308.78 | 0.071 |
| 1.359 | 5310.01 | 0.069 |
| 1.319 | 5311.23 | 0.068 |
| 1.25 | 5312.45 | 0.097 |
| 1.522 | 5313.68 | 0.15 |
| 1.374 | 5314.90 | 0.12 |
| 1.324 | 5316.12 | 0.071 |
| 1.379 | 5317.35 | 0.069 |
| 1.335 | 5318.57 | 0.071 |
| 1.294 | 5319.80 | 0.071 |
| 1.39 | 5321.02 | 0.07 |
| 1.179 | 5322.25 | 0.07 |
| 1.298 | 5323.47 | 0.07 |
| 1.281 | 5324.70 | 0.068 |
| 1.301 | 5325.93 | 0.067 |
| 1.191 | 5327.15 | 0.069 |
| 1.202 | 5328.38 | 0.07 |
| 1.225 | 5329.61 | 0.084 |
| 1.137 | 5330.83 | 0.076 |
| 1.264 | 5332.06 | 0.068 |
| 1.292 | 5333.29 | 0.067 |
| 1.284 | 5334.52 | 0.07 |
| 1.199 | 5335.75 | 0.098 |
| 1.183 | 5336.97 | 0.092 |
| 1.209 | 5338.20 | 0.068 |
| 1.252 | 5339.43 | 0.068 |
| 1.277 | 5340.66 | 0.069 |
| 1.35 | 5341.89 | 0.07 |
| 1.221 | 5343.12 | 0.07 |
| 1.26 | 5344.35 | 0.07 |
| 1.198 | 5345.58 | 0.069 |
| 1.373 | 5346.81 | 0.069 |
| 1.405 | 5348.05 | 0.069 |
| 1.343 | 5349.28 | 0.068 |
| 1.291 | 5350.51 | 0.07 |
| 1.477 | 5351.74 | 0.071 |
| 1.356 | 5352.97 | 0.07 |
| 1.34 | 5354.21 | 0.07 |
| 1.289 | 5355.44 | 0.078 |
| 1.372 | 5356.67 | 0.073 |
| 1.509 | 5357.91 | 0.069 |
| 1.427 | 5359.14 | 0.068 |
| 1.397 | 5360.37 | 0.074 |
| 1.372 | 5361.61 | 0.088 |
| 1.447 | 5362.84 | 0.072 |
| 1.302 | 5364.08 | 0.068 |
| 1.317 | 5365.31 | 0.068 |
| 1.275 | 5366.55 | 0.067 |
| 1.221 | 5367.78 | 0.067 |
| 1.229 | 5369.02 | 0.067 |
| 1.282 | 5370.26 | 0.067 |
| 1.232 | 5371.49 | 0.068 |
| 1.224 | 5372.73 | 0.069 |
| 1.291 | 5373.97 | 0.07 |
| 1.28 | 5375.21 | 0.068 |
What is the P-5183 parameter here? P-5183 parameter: 94.5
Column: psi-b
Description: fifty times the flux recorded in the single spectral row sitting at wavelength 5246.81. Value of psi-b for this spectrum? 56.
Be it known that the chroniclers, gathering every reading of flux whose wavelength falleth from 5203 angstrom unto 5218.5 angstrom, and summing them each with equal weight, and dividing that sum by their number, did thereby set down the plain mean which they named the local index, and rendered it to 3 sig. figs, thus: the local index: 1.18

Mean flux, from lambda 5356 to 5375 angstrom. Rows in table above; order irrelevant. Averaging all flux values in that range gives 1.33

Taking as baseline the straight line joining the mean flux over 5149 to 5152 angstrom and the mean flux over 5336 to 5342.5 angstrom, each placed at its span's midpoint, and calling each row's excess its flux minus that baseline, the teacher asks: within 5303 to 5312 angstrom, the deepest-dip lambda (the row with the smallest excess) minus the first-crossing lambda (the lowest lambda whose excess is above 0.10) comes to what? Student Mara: 7.3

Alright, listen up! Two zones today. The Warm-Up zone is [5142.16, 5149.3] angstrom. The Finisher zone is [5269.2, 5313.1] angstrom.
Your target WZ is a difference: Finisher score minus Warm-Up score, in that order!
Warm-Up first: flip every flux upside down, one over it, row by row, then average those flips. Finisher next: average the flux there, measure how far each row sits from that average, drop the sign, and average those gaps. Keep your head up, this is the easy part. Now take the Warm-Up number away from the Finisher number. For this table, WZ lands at -0.83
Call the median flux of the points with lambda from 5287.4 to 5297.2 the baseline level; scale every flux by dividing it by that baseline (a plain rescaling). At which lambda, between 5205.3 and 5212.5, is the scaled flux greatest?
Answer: 5210.69 angstrom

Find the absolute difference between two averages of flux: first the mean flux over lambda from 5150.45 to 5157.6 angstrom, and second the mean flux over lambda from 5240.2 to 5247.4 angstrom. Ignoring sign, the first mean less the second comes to 0.06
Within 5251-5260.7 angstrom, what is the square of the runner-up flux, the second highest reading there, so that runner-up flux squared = 1.67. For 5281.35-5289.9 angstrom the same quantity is 1.92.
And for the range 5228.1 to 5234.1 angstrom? 1.59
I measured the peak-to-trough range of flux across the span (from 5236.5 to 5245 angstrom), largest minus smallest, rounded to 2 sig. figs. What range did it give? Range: 0.17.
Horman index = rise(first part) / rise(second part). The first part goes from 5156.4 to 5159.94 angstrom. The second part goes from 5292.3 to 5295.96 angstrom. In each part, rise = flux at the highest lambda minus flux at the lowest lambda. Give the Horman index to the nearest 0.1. -2.0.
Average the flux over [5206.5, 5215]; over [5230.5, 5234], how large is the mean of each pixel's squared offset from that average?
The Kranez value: 0.013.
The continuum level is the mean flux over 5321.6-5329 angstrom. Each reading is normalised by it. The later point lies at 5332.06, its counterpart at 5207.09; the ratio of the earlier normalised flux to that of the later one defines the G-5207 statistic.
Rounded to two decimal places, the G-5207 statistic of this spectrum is 0.91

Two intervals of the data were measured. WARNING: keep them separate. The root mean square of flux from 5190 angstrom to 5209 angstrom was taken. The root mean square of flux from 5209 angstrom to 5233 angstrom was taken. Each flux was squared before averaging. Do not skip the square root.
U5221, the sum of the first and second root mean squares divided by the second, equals 1.94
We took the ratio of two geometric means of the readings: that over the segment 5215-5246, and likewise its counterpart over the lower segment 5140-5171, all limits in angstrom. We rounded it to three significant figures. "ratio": 1.11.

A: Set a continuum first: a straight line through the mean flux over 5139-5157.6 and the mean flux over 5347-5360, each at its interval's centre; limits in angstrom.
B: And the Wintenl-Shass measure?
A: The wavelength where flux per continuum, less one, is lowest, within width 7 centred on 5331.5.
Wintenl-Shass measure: 5330.83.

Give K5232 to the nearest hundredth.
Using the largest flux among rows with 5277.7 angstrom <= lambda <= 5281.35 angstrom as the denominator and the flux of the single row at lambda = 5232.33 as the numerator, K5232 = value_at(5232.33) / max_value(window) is 0.97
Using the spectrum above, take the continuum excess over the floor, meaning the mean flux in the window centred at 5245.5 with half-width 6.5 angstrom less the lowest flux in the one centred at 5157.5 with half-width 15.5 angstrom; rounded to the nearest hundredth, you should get 0.39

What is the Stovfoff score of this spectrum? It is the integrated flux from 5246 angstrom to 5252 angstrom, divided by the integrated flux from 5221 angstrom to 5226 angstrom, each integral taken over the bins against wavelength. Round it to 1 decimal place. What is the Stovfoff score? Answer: 1.3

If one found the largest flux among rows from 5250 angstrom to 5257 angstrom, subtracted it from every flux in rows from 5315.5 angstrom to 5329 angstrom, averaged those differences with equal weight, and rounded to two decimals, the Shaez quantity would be 0.00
